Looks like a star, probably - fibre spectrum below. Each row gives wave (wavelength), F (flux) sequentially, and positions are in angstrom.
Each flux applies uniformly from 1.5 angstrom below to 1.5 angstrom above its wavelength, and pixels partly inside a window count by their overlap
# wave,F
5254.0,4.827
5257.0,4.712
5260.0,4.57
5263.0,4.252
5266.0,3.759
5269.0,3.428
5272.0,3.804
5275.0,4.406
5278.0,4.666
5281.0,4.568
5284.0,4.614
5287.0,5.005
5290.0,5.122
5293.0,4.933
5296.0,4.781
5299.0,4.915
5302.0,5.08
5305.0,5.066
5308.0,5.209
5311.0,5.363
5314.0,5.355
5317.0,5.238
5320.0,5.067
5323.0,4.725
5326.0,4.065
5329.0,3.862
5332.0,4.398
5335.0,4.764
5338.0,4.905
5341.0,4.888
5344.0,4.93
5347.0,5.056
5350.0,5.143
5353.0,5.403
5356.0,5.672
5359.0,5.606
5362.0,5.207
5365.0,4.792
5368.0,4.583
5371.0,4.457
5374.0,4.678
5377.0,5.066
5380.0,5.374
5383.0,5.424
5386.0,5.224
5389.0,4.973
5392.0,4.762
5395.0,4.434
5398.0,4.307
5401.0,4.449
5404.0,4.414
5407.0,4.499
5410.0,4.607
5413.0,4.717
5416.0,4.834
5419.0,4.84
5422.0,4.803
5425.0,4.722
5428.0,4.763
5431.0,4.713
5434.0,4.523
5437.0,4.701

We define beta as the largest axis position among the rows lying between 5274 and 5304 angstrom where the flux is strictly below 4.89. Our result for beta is 5296.0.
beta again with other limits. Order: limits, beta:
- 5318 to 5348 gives 5341.0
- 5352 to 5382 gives 5374.0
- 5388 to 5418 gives 5416.0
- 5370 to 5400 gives 5398.0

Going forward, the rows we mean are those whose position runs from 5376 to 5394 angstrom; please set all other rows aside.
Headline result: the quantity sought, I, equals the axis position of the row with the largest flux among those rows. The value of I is 5383.0 angstrom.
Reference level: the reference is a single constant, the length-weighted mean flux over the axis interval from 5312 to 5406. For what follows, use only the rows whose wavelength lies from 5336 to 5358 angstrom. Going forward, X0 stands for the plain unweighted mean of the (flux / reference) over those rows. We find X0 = 1.054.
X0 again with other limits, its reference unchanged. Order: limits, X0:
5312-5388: 1.016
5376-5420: 0.983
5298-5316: 1.059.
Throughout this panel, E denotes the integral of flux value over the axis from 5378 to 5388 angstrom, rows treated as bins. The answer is 53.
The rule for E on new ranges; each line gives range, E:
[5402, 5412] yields 45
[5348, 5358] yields 54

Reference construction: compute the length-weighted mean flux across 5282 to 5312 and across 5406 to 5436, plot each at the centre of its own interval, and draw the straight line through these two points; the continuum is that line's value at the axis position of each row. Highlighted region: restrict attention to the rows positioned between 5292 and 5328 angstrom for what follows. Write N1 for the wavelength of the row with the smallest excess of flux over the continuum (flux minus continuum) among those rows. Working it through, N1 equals 5326.0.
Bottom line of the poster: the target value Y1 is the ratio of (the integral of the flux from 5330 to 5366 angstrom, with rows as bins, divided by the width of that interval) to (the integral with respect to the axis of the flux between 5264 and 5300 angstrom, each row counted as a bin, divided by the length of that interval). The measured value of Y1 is 1.12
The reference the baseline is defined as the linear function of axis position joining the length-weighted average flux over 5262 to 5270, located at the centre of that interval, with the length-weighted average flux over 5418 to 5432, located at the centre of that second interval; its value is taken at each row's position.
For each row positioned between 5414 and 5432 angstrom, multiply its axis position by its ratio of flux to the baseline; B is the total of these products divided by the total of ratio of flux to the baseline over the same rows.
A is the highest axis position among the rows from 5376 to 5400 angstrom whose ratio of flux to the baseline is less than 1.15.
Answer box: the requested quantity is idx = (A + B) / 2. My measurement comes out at 5410.7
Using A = 5398.0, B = 5423.4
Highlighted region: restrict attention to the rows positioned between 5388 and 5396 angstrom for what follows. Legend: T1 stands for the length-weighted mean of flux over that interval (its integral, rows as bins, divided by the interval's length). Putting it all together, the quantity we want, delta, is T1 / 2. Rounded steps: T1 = 4.73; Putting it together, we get 2.36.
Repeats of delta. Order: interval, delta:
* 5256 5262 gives 2.30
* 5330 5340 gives 2.33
